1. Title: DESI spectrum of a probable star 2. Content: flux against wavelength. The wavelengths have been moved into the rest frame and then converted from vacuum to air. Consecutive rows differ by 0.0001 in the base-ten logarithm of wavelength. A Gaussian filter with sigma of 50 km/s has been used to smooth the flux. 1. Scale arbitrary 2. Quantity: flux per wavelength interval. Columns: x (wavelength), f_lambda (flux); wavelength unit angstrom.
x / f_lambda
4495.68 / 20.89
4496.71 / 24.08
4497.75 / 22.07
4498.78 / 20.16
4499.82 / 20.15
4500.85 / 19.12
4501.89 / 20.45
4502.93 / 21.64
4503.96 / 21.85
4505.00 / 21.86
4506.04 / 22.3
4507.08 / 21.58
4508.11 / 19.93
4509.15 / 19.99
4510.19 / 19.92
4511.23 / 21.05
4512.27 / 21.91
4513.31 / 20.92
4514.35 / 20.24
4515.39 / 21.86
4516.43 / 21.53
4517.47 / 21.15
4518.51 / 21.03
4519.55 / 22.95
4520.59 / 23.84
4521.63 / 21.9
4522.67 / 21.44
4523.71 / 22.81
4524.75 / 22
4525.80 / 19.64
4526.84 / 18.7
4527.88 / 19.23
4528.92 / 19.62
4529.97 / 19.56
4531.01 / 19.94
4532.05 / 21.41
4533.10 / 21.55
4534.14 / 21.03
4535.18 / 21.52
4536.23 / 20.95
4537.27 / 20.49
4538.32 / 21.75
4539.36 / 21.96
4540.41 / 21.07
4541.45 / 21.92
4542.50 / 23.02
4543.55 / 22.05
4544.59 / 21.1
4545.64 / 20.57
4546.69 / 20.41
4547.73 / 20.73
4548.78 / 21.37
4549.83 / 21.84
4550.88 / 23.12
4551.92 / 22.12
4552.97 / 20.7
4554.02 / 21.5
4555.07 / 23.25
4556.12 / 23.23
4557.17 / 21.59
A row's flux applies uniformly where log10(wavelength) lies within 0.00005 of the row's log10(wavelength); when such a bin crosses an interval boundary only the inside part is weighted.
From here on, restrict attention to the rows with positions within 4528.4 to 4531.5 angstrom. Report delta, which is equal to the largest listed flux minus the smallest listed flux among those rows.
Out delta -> 0.4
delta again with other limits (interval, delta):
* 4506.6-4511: 1.7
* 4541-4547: 2.6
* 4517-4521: 2.8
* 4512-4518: 1.7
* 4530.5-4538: 1.6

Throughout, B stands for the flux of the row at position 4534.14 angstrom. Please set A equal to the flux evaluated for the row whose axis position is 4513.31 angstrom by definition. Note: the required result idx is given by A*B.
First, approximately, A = 20.92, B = 21.03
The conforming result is 440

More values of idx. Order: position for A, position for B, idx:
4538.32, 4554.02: 468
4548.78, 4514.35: 433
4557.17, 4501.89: 442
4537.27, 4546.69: 418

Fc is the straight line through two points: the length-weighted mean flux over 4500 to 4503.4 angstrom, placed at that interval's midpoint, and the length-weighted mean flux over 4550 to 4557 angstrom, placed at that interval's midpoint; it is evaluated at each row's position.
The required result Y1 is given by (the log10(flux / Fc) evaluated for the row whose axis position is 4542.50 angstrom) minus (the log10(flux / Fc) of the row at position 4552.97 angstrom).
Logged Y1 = 0.05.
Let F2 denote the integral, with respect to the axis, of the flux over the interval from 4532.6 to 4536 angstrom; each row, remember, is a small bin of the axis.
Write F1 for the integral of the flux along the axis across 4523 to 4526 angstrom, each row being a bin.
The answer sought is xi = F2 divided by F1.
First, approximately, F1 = 64.9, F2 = 73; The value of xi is 1.12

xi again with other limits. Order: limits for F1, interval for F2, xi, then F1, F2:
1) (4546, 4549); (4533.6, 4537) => 1.15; 62.3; 72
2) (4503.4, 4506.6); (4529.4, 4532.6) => 0.92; 70.4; 65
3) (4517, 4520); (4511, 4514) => 0.98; 65.1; 64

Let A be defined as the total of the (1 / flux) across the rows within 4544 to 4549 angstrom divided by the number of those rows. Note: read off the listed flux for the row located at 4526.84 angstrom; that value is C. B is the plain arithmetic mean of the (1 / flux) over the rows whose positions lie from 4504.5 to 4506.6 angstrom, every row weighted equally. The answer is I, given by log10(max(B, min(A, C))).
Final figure -1.32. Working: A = 0.0480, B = 0.0453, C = 18.7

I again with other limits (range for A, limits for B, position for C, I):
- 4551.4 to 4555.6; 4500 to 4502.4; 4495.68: -1.30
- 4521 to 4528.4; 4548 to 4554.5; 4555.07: -1.32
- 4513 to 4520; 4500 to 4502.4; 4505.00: -1.30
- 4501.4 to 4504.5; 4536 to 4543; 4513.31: -1.33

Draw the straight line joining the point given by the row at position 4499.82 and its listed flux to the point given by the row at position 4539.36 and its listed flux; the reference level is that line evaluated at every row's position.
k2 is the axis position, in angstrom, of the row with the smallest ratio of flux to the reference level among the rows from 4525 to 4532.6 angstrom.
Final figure 4526.84 angstrom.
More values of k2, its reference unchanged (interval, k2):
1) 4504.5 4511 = 4510.19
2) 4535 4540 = 4537.27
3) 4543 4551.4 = 4546.69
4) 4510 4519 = 4510.19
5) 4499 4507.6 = 4500.85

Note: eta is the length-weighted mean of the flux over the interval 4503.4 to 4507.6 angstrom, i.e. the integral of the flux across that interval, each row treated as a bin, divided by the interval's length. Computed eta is 21.9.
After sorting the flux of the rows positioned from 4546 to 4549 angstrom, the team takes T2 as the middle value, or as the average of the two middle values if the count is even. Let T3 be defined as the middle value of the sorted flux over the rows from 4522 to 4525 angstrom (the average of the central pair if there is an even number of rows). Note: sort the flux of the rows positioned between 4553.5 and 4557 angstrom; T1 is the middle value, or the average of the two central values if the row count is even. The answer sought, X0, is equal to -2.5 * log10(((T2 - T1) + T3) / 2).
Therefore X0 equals -2.47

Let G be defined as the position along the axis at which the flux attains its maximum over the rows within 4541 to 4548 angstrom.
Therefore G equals 4542.50 angstrom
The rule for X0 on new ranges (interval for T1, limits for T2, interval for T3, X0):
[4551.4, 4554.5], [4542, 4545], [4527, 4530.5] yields -2.51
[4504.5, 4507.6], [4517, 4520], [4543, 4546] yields -2.52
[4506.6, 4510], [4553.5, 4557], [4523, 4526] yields -2.75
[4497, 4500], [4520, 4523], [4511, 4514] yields -2.64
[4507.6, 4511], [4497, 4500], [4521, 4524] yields -2.61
